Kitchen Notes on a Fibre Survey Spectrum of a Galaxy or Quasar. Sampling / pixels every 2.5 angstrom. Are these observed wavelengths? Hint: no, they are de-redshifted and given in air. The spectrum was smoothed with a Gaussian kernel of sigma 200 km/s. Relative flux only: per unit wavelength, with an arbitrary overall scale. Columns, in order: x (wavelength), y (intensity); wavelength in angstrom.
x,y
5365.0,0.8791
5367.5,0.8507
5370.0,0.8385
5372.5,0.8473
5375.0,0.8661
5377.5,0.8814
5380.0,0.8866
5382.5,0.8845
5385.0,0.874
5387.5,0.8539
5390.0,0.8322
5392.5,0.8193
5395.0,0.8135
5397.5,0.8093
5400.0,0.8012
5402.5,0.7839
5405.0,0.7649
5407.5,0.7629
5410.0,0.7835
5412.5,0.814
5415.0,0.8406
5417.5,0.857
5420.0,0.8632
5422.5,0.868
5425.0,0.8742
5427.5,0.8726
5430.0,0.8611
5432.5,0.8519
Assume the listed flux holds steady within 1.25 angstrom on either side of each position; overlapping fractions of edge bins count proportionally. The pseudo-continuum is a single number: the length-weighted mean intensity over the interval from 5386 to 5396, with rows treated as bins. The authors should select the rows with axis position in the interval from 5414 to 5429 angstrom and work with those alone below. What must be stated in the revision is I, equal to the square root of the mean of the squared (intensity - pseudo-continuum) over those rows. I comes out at 0.033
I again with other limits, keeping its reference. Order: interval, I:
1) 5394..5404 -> 0.031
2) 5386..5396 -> 0.016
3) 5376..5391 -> 0.042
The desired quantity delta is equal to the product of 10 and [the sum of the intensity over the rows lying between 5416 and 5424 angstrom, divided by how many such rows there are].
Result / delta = 8.6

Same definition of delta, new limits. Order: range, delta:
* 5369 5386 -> 8.7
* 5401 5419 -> 8.0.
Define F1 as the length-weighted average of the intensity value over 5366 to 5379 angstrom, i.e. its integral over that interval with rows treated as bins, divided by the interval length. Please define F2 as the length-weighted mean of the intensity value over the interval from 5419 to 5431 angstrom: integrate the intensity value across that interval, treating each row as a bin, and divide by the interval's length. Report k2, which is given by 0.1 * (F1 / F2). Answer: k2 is 0.099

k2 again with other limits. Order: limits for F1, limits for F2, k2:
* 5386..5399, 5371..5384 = 0.095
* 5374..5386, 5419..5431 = 0.101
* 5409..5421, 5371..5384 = 0.095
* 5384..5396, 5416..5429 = 0.097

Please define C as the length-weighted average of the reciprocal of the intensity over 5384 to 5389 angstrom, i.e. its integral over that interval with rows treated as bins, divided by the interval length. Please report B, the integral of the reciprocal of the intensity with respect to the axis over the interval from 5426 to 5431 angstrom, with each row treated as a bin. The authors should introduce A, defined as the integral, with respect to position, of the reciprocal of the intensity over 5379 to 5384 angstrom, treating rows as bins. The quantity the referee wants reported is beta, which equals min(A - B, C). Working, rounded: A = 5.65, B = 5.76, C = 1.16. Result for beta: -0.1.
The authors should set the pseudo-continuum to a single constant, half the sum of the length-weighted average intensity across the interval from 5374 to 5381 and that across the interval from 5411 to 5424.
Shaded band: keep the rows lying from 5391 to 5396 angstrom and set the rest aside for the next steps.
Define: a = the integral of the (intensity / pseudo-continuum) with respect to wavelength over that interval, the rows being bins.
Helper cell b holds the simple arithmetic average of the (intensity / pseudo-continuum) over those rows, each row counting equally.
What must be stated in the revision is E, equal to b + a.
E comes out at 5.7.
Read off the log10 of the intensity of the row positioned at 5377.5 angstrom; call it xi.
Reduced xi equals -0.055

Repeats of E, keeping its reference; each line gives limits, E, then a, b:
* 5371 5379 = 9.0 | 8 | 1.00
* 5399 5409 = 9.9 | 9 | 0.90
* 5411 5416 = 5.7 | 5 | 0.96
